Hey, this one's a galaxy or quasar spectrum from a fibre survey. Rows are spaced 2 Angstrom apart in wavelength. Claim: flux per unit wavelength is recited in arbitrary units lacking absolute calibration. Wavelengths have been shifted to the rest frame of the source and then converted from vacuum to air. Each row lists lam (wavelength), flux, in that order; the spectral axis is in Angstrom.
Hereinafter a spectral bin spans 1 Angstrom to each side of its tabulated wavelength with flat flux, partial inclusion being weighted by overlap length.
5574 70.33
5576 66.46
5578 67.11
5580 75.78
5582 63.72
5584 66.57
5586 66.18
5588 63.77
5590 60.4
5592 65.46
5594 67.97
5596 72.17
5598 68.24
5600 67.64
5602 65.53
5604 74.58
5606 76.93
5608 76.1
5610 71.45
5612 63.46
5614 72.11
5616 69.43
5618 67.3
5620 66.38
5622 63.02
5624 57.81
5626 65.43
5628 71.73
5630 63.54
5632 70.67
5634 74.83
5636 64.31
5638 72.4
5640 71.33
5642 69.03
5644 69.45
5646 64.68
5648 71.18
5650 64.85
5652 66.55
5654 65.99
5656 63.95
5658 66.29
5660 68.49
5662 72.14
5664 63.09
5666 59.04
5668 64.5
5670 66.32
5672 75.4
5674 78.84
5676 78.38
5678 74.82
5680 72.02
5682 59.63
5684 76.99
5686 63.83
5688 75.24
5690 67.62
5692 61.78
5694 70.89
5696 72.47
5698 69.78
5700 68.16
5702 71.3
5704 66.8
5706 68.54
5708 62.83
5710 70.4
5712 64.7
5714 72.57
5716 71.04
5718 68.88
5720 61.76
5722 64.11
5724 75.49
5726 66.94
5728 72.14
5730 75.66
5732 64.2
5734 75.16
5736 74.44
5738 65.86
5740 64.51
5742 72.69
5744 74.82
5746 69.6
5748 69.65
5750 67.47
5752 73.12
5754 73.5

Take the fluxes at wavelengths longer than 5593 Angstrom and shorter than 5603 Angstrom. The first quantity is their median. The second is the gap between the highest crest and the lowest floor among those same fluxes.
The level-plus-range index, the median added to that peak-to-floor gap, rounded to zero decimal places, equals 75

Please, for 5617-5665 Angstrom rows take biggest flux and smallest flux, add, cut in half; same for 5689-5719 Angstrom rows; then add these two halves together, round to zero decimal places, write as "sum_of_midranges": 133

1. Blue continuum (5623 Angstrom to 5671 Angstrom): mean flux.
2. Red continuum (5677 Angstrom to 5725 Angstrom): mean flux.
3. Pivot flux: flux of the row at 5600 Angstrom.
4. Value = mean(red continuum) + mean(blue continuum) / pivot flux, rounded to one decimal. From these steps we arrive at 69.8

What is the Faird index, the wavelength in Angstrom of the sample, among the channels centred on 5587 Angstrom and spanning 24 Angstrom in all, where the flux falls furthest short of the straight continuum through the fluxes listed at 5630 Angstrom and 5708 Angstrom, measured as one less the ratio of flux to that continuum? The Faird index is 5590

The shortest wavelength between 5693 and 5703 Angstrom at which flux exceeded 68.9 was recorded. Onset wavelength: 5694 Angstrom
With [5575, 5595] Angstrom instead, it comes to 5580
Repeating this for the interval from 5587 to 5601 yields 5596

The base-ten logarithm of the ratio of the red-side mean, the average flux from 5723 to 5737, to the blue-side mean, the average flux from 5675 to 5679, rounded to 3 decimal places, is -0.027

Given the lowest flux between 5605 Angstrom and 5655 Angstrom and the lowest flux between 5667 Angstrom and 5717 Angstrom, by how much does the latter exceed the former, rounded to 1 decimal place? 1.8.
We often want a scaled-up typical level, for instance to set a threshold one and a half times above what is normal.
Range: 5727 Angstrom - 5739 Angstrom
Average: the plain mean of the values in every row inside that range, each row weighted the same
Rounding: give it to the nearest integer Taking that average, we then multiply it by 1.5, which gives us 107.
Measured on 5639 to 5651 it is 103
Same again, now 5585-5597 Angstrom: 99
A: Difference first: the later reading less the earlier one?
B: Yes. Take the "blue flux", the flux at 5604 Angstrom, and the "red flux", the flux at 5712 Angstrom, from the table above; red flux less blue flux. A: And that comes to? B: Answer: -10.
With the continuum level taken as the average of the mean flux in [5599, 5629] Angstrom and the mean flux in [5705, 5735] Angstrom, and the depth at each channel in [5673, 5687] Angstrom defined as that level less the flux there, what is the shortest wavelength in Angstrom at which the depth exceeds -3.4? 5680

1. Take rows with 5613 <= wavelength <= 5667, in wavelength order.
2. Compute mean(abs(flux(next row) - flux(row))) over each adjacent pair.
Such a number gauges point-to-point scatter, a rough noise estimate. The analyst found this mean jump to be 4.4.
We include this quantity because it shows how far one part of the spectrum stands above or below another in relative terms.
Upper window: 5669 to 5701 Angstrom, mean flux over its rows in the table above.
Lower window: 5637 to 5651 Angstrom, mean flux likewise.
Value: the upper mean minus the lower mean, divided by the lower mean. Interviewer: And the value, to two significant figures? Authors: 0.026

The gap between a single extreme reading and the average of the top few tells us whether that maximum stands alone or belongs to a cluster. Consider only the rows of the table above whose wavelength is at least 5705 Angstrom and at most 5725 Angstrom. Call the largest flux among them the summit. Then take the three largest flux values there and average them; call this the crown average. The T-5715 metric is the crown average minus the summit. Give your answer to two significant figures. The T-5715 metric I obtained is -2.5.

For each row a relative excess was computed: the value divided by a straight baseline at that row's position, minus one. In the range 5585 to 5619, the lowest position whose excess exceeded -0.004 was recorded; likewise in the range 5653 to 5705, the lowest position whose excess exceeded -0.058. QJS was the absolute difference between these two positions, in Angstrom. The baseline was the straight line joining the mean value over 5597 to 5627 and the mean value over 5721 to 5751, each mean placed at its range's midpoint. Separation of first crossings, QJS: 60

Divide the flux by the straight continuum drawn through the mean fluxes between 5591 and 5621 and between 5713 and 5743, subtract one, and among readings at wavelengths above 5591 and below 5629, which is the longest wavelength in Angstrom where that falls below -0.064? 5624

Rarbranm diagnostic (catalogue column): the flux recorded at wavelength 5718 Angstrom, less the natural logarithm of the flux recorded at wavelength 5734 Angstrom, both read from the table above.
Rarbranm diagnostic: 65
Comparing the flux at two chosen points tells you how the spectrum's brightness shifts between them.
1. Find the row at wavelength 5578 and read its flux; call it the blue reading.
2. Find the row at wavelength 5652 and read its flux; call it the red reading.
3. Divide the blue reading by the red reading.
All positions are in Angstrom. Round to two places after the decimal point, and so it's 1.01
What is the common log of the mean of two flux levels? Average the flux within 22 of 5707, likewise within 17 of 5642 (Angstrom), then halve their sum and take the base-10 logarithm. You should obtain 1.83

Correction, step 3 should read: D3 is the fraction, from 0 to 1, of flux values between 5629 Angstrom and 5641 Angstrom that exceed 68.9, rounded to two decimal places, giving 0.67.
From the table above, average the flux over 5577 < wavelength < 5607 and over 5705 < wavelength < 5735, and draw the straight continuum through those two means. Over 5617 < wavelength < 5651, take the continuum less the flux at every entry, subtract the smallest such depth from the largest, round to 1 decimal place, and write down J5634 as 17.0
